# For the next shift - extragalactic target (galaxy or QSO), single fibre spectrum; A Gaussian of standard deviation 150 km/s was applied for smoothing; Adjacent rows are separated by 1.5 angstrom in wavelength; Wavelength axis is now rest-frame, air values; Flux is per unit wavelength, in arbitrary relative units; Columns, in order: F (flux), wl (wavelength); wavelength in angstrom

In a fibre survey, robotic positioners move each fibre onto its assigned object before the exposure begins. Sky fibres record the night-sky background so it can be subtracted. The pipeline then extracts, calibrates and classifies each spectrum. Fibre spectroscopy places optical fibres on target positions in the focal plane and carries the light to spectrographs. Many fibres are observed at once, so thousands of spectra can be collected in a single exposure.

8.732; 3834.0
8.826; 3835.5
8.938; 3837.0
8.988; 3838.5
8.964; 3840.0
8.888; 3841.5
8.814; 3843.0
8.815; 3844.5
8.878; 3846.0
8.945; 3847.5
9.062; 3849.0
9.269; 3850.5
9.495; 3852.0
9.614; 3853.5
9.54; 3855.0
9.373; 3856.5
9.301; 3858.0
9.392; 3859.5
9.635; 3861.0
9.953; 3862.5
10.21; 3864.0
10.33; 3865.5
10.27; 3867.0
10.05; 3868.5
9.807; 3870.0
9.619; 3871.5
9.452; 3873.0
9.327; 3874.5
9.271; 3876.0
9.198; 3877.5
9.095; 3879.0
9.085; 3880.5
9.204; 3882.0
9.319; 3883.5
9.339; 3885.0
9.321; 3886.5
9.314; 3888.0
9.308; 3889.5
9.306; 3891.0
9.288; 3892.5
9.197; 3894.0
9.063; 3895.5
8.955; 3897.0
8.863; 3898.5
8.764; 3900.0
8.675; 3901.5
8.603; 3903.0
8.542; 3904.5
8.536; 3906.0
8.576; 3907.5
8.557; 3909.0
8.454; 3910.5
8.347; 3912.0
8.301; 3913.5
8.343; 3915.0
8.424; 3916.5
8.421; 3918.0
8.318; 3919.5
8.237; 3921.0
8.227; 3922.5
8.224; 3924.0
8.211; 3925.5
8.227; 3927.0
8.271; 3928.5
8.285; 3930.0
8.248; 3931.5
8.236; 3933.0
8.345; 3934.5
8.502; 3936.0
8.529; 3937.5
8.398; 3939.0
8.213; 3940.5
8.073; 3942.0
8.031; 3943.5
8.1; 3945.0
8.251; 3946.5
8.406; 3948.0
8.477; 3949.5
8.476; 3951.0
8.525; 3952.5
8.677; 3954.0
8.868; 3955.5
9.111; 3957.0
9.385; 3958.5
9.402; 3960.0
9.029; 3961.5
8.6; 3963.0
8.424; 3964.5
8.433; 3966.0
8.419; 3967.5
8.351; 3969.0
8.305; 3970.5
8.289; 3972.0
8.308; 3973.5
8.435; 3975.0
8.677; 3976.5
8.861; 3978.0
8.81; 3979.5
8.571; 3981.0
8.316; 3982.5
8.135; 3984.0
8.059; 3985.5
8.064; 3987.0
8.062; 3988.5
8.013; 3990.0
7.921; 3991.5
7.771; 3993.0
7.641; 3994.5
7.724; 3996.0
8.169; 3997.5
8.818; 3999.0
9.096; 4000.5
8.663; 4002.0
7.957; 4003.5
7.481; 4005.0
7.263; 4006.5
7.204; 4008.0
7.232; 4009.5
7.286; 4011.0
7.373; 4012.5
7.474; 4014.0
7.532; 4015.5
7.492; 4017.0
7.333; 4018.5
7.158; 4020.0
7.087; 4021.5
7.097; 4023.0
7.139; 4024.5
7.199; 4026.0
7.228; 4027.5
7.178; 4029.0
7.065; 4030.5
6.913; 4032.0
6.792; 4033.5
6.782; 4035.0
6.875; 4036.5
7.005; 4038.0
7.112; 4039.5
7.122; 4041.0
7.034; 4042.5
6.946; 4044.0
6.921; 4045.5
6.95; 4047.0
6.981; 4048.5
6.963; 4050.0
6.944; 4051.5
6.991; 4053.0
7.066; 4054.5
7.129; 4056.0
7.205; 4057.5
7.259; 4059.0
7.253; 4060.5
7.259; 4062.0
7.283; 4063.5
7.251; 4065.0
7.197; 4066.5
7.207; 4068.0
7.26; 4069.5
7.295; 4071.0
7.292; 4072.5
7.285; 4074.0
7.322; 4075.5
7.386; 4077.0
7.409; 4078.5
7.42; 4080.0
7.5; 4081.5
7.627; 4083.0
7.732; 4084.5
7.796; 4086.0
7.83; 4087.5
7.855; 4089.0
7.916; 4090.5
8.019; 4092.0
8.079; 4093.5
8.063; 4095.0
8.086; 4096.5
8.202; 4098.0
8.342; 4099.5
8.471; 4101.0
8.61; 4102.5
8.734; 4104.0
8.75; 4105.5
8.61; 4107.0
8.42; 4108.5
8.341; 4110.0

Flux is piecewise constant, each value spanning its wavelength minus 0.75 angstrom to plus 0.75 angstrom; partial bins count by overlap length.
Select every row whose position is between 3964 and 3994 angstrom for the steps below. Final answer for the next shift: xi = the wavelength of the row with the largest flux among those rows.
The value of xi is 3978.0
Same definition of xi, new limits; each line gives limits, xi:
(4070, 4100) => 4099.5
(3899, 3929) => 3900.0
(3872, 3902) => 3873.0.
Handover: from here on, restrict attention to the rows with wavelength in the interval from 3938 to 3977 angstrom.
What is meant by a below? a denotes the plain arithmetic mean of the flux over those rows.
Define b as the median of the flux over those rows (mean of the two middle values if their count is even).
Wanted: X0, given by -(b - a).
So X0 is 0.10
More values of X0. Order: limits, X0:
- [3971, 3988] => 0.10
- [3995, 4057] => 0.17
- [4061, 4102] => 0.14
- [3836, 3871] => 0.04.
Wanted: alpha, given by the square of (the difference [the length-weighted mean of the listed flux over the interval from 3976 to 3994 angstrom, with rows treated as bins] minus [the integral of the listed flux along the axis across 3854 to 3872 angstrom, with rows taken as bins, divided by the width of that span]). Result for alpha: 2.3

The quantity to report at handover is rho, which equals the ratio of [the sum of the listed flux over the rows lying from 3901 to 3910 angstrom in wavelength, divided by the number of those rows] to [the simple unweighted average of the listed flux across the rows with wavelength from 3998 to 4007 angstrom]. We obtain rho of 1.04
